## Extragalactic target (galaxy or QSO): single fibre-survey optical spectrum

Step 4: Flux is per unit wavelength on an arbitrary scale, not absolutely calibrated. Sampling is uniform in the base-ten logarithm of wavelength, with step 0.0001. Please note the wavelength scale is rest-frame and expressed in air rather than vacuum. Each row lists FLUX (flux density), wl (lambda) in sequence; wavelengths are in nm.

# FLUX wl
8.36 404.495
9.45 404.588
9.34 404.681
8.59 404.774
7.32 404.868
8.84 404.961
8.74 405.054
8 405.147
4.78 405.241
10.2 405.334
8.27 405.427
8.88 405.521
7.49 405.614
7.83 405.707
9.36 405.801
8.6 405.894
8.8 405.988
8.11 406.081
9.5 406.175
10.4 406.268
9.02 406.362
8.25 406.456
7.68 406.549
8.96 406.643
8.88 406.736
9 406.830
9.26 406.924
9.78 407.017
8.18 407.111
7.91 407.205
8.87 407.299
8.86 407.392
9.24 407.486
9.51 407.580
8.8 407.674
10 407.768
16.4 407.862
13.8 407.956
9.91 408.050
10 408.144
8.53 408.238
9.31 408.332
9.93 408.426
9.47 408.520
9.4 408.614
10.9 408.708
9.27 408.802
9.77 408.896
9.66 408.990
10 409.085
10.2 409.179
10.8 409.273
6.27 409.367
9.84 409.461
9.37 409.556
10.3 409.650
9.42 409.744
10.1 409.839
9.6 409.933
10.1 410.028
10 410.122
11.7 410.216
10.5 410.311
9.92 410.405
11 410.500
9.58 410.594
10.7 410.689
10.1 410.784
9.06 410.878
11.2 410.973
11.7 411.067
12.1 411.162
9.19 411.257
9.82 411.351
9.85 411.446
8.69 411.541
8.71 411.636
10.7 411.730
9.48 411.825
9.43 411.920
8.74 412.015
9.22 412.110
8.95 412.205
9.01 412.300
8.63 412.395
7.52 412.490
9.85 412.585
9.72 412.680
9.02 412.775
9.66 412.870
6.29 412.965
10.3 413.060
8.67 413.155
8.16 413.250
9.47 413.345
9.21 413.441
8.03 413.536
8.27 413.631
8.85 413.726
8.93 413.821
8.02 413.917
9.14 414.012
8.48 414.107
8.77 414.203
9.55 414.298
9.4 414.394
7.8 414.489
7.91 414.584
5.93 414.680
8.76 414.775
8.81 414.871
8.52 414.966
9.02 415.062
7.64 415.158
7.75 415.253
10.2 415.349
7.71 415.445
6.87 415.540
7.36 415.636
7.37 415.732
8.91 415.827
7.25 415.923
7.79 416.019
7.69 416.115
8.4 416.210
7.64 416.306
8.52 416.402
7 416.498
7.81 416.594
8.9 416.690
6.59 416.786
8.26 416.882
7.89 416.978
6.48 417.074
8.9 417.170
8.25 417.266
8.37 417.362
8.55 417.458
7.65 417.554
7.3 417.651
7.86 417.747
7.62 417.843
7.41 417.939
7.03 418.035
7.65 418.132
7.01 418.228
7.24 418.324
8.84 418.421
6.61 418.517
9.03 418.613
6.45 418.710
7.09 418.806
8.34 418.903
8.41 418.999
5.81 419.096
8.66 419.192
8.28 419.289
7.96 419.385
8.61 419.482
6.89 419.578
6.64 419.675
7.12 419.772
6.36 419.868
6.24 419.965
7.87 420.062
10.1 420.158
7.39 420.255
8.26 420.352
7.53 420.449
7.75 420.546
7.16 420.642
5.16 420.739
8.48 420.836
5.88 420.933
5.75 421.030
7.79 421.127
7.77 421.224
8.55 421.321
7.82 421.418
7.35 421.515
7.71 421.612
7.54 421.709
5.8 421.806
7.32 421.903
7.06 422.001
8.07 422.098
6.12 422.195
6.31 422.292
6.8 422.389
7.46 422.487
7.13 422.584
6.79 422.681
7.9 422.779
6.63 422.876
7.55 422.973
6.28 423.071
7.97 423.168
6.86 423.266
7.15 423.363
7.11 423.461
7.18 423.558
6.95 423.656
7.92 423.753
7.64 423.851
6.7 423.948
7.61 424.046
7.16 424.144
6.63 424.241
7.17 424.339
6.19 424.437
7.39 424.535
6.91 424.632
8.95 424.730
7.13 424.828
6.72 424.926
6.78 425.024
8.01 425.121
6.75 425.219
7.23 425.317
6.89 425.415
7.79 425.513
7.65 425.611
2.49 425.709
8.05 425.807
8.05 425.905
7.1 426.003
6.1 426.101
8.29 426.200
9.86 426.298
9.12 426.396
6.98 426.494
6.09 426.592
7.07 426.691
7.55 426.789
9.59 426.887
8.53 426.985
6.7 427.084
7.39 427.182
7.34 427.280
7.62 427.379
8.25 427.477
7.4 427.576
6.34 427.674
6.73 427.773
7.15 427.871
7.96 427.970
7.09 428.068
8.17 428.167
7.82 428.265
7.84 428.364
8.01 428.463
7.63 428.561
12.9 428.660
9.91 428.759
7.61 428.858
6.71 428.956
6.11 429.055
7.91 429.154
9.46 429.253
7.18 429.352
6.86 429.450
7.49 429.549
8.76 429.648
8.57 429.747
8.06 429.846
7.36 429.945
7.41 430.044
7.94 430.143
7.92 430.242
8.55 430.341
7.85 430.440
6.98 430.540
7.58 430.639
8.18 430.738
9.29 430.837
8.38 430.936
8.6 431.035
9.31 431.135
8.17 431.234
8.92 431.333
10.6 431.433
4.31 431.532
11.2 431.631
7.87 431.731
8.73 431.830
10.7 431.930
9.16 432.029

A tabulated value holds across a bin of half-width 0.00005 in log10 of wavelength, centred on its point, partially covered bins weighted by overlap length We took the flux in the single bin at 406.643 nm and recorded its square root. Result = 2.99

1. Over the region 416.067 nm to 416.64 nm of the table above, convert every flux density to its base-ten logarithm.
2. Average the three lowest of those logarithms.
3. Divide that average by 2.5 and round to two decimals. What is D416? 0.35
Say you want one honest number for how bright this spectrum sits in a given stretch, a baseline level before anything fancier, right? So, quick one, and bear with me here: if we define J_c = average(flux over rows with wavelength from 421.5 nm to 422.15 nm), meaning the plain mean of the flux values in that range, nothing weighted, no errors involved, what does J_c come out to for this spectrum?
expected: 7.3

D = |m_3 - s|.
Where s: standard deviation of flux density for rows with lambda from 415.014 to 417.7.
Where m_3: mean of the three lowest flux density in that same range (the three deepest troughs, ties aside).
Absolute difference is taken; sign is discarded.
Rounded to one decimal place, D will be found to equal 5.8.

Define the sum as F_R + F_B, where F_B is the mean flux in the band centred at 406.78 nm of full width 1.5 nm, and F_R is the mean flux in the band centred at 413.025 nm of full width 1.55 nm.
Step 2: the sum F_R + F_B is 17.7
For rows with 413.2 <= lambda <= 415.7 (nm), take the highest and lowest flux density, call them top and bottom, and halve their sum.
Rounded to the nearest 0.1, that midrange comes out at 8.1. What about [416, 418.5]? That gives 7.7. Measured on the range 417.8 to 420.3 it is 8.0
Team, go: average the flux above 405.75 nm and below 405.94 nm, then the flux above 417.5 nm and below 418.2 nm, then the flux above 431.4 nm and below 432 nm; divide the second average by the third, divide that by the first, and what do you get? 0.094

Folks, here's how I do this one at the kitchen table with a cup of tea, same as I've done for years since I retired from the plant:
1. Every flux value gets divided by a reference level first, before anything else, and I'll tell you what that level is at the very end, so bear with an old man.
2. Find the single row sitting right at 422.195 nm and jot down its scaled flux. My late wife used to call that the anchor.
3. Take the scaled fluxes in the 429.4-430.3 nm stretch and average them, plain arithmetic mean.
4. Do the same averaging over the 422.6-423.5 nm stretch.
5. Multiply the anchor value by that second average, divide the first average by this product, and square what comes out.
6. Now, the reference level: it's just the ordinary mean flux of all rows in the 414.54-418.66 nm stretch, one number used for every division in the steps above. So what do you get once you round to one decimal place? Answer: 2.0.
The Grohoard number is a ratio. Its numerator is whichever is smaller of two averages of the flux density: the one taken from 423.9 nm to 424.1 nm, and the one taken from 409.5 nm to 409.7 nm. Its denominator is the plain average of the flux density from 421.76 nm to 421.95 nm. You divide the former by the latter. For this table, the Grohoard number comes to 1.09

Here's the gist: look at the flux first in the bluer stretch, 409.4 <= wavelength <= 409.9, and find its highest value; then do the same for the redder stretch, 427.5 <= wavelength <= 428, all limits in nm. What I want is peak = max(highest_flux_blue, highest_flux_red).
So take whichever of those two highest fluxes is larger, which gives 10.3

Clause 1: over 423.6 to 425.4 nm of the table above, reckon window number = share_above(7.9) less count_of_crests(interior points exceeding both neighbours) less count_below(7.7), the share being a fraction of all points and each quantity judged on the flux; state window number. -21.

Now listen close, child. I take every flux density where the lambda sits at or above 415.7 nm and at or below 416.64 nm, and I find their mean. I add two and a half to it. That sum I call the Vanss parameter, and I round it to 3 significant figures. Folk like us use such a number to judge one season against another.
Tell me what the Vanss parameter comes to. 10.3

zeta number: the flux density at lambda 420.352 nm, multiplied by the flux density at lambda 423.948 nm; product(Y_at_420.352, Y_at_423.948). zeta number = 55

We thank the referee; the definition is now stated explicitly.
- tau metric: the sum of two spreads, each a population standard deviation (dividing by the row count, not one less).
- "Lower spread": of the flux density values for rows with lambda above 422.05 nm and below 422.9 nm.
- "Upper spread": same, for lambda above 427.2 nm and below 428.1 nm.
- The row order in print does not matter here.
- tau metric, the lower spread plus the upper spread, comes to 1.19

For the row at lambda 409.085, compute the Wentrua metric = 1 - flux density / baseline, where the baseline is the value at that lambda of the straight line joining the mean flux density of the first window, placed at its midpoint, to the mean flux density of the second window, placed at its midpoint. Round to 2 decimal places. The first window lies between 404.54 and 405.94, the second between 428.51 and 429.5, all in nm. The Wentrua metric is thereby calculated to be -0.20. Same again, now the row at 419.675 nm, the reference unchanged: 0.20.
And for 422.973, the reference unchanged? 0.09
